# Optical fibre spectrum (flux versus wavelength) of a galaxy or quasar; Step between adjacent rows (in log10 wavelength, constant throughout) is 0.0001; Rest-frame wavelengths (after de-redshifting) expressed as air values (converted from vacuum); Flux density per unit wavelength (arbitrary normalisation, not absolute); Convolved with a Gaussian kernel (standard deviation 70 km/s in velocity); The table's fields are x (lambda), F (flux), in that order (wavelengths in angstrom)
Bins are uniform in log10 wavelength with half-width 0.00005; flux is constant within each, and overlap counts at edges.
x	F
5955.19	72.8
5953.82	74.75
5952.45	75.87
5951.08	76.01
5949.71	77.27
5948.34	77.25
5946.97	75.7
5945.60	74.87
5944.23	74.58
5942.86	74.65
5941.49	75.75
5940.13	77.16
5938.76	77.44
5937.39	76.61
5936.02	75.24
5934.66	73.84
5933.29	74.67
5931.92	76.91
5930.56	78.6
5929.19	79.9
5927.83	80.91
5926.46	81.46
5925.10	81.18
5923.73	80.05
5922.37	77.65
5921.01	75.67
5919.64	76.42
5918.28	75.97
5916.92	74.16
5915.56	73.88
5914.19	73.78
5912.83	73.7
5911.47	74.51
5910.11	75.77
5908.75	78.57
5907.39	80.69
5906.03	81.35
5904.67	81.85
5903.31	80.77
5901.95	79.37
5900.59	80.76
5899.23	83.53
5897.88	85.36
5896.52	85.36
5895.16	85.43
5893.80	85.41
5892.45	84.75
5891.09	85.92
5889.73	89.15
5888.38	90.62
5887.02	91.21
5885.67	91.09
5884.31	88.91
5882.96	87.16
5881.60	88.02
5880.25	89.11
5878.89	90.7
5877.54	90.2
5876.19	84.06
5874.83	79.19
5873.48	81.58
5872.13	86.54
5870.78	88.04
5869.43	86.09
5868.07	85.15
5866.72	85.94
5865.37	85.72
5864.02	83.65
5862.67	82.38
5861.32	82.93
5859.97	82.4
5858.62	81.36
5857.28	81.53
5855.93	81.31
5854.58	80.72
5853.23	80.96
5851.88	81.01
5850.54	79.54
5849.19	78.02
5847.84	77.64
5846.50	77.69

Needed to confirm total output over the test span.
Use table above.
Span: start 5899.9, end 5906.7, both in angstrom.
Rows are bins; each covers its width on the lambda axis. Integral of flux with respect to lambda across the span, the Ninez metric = 549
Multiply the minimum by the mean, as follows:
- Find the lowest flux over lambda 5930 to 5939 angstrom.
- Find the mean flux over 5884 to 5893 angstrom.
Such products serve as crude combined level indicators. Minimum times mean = 6558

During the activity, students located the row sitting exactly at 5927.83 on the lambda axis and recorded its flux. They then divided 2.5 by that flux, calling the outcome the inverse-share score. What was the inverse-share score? 0.0309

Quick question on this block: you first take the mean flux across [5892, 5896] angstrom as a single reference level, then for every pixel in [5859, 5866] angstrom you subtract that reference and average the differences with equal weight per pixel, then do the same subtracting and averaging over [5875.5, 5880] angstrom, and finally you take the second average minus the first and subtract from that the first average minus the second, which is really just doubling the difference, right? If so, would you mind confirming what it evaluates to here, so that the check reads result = 10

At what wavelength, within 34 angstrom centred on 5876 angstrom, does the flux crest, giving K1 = 5887.02 angstrom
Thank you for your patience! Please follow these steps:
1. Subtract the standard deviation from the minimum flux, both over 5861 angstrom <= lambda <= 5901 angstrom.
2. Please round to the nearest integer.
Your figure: 76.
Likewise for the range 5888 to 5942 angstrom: 69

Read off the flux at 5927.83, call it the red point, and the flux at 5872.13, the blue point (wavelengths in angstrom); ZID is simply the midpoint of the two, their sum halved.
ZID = 84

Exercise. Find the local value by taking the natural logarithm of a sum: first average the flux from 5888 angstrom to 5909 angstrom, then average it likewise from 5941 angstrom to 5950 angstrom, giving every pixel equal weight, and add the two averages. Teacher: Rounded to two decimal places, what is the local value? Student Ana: 5.07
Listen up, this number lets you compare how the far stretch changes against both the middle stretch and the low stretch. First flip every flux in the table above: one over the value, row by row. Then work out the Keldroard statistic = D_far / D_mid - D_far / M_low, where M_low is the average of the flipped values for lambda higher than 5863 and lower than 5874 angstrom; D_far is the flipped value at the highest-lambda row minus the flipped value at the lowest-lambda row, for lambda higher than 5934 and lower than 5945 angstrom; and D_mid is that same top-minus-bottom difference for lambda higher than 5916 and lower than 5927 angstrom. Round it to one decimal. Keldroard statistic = 0.1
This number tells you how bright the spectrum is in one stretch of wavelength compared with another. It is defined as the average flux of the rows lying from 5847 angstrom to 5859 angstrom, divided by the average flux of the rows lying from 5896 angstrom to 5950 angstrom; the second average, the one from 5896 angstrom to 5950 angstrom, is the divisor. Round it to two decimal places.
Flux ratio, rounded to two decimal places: 1.03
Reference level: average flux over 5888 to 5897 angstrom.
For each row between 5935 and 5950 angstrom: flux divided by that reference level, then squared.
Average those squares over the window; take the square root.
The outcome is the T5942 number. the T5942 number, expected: 0.88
